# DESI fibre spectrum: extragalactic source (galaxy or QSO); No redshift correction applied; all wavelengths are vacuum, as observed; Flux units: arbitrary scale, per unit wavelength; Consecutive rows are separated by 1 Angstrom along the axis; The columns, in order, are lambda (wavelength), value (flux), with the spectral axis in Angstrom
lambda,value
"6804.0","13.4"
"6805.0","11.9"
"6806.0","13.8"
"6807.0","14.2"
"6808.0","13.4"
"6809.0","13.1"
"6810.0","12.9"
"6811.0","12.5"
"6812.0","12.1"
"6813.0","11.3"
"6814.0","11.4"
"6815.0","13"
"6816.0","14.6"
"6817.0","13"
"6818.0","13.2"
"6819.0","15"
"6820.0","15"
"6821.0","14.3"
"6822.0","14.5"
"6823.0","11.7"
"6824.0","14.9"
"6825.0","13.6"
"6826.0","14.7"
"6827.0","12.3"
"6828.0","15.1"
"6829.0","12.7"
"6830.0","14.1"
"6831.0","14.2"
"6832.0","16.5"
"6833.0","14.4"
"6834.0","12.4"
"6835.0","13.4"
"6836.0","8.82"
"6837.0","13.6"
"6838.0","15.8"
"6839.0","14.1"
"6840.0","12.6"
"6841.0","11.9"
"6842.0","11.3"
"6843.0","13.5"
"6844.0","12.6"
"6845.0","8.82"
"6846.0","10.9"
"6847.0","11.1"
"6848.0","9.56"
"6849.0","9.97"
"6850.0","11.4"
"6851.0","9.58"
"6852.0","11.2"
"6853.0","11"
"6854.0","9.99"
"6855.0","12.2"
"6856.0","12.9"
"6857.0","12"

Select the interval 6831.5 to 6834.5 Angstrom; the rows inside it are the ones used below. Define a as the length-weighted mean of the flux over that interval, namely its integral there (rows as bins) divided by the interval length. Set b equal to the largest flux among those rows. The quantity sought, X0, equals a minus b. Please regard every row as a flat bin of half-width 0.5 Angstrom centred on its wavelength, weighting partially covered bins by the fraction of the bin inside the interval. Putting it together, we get -2.1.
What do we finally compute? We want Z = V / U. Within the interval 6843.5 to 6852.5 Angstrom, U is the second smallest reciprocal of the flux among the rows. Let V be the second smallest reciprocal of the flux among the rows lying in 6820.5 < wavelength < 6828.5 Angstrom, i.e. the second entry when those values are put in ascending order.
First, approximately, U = 0.088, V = 0.067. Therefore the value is 0.77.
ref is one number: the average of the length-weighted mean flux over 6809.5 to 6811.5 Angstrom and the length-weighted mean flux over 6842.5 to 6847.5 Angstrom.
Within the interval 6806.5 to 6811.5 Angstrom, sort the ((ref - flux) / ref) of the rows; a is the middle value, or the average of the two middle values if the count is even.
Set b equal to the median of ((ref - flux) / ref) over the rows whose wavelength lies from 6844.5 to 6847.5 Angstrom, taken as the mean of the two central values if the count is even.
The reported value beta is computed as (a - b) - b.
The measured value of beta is -0.3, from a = -0.09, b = 0.09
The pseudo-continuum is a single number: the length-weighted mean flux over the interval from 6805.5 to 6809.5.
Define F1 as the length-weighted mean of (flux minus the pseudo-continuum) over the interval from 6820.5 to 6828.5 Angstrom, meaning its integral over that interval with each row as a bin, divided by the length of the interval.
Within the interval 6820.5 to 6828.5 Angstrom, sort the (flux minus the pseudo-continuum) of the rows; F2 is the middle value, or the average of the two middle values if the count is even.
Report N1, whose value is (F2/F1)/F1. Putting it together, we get 11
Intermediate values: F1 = 0.3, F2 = 0.8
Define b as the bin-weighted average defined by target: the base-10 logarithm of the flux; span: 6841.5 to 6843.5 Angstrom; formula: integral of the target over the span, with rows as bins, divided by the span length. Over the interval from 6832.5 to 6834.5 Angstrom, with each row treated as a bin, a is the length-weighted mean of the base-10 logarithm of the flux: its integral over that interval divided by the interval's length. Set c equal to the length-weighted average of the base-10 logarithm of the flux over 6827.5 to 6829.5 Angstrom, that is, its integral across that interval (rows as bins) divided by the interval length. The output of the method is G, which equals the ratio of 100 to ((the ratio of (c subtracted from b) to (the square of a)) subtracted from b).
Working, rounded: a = 1.126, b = 1.09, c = 1.141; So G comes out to 88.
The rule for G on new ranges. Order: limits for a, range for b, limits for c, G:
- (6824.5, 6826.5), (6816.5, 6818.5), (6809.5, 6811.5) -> 90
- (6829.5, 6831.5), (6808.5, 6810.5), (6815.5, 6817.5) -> 88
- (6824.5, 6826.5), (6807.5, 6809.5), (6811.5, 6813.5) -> 92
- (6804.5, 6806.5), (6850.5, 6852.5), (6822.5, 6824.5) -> 91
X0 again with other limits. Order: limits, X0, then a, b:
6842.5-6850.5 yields -2.5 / 11.0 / 13.5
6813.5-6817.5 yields -1.6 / 13.0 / 14.6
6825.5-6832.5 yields -2.3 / 14.2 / 16.5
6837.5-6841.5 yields -2.2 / 13.6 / 15.8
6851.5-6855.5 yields -1.1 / 11.1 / 12.2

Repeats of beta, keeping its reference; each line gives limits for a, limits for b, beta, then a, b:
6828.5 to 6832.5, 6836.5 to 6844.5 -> 0.0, -0.18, -0.08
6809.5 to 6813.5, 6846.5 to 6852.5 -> -0.3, -0.02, 0.13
